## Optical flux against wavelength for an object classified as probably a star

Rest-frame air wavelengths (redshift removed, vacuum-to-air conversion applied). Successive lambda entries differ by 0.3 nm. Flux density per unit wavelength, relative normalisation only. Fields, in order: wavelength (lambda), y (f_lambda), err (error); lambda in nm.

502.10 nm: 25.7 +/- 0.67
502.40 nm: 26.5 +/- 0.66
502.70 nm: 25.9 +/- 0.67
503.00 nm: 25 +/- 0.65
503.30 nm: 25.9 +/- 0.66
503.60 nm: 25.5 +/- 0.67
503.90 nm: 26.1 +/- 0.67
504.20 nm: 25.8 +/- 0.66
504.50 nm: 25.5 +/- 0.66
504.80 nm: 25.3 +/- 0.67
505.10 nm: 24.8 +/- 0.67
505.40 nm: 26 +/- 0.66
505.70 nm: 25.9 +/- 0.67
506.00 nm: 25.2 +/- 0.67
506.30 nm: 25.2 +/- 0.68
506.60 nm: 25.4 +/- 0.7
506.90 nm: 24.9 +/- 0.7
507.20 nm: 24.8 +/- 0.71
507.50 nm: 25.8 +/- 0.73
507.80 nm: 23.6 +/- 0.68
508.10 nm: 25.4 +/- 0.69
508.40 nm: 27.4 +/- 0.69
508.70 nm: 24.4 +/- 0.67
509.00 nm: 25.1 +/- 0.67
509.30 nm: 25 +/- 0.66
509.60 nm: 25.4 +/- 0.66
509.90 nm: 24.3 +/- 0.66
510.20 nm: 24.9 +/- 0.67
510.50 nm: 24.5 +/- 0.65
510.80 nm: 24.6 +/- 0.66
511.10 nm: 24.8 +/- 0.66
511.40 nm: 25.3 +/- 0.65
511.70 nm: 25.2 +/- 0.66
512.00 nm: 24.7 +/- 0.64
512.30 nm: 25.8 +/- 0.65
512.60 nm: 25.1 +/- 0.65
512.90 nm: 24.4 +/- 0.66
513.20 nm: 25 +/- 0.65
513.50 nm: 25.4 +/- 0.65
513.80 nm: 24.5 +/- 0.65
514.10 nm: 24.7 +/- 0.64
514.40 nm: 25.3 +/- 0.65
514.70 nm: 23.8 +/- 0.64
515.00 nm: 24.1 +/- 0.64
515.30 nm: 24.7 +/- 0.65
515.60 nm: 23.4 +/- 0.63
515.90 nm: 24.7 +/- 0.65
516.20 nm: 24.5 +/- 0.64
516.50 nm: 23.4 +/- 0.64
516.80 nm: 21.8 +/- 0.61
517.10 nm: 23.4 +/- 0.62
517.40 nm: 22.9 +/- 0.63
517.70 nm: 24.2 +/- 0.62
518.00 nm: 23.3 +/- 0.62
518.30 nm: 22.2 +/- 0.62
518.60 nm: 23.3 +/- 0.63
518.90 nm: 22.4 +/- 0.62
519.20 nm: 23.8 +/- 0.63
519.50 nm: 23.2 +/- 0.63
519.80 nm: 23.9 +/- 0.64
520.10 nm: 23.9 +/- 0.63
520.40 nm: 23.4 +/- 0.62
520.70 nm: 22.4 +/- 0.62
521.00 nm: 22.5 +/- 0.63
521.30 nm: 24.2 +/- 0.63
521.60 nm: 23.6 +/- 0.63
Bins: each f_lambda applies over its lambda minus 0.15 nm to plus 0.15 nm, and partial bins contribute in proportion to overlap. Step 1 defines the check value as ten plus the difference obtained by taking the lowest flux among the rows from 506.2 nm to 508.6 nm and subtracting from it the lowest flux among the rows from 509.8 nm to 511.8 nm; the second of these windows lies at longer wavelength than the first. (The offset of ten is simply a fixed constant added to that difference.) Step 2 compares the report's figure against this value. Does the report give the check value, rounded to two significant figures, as 9.3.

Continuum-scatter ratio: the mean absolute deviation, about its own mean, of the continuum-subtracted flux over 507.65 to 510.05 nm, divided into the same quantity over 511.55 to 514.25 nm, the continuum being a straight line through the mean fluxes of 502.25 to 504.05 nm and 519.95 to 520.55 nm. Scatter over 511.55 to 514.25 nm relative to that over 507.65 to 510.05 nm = 0.4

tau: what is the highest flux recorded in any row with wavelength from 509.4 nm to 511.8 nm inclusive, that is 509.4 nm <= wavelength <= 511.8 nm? 25.4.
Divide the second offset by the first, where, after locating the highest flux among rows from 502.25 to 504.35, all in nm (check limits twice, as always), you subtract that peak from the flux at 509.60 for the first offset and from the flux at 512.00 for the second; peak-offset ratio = 1.6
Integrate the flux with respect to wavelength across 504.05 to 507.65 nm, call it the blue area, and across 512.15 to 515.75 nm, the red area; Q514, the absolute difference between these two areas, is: 2.5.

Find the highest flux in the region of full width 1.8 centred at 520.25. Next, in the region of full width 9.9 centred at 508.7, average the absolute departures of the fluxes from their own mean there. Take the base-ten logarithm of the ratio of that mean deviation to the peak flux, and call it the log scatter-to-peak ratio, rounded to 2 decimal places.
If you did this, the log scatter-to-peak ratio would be -1.69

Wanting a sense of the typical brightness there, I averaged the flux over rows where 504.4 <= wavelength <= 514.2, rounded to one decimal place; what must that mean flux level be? 25.1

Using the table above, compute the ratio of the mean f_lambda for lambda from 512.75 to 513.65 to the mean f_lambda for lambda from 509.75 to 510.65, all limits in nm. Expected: 1.01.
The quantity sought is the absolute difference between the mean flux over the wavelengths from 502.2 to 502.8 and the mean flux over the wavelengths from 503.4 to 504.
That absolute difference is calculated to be 0.40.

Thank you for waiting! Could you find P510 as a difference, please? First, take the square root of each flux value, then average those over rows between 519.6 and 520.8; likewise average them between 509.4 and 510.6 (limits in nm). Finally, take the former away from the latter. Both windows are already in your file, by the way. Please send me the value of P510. 0.14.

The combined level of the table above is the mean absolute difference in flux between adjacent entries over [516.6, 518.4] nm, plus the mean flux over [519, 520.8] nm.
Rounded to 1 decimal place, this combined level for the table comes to 24.5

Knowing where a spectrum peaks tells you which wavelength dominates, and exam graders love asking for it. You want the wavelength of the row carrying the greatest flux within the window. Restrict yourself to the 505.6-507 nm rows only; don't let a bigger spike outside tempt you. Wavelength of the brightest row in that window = 505.70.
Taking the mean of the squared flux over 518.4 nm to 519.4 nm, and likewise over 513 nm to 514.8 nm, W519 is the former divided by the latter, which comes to 0.87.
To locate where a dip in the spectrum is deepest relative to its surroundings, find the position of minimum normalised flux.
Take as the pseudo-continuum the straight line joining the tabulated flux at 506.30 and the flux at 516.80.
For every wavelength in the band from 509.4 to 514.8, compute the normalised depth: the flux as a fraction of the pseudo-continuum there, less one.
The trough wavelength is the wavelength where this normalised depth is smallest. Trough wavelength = 509.90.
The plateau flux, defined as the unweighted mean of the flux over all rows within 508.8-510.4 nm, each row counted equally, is 24.9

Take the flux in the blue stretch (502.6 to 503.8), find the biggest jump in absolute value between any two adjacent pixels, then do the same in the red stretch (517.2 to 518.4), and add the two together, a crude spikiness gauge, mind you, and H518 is 2.2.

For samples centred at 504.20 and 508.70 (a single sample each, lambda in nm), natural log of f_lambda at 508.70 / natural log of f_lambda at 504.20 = 0.983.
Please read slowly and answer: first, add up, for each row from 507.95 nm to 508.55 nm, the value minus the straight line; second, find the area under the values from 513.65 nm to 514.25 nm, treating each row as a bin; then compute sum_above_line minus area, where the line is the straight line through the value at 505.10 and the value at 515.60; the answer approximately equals -10.7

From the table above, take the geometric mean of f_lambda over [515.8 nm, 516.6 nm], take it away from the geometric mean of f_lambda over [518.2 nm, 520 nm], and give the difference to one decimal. -1.1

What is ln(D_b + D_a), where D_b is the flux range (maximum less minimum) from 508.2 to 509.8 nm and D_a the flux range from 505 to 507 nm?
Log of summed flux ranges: 1.44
